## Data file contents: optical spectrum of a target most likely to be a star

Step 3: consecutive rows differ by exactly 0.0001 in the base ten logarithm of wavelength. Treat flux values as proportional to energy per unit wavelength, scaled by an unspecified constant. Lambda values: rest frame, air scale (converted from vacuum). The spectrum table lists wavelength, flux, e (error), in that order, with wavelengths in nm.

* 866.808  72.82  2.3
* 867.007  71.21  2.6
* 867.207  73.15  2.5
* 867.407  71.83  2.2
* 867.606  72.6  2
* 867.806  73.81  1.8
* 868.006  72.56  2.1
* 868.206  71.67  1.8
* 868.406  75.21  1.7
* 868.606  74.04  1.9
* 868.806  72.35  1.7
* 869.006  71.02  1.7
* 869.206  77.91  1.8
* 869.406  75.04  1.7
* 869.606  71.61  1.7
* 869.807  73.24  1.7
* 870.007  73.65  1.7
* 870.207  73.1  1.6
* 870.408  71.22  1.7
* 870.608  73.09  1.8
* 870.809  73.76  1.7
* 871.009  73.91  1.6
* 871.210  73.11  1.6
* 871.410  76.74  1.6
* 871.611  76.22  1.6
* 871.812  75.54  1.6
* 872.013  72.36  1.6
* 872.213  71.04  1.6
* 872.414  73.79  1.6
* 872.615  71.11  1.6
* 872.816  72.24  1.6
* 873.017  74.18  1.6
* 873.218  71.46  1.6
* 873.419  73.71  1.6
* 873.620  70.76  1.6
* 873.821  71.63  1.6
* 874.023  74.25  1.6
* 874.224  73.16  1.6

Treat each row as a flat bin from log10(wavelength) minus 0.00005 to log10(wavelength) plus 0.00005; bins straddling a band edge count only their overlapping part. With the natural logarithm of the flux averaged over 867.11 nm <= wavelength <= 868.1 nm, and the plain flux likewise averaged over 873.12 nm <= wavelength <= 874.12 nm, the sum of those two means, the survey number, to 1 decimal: 76.6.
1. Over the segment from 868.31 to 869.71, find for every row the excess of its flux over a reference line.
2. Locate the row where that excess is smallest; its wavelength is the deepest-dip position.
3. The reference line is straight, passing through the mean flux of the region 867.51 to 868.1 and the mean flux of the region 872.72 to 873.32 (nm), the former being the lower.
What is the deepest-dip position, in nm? 869.006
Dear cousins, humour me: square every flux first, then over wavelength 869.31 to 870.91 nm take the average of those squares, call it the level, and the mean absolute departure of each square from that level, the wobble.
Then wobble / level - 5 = -4.98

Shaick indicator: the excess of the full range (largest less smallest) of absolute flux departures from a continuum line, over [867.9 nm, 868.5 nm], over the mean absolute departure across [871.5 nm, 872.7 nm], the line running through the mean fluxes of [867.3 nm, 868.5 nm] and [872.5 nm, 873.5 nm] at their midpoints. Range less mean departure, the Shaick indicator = 0.1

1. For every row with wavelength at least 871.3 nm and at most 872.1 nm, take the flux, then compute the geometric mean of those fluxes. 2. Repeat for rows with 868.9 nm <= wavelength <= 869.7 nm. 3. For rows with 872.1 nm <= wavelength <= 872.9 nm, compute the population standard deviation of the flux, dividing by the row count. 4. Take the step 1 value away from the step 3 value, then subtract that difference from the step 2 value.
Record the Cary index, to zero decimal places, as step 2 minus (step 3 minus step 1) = 148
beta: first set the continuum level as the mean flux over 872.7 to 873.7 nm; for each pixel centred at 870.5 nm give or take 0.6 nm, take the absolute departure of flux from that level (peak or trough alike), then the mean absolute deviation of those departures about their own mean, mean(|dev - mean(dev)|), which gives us 0.30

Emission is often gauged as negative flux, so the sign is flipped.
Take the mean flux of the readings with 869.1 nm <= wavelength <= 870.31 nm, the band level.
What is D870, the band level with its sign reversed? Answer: -74.1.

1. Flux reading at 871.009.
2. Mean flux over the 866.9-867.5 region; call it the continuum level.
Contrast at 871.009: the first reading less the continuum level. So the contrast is 1.8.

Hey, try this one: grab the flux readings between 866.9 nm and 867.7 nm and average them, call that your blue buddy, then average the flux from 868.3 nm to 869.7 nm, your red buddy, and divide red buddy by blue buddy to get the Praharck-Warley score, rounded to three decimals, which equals 1.023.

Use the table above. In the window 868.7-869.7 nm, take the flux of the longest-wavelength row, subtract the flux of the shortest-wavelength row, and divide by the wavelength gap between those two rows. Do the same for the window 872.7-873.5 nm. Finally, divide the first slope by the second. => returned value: 0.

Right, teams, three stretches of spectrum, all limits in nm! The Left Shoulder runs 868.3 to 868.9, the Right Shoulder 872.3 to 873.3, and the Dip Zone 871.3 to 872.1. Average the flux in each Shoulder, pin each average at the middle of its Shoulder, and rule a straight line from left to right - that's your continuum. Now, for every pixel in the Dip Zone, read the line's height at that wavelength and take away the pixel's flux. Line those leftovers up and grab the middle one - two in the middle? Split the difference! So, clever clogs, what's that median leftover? -3.0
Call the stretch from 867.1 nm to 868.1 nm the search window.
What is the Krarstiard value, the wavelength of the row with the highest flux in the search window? 867.806 nm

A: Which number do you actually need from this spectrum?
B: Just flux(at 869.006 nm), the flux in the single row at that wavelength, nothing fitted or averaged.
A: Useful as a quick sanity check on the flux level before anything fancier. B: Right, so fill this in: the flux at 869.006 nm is 71.02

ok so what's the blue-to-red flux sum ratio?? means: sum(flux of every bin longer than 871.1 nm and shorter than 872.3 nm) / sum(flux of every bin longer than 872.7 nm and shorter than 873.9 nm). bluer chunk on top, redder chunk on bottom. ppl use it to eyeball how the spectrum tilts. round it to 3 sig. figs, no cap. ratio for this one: 1.03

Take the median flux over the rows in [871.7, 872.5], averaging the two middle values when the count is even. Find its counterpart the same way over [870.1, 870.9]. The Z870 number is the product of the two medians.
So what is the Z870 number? 5341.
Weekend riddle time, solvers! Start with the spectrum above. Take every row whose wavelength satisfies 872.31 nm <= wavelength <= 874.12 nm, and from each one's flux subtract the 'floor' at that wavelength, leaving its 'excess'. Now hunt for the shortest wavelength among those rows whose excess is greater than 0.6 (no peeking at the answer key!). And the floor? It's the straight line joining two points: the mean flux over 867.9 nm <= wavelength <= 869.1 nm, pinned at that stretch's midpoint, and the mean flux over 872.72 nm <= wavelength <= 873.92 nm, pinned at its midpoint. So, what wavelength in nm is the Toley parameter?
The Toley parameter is 872.414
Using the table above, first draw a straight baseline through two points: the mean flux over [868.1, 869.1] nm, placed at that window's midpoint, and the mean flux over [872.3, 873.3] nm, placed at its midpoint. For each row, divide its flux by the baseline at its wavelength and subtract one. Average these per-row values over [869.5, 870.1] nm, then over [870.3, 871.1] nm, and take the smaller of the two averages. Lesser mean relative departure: 0.001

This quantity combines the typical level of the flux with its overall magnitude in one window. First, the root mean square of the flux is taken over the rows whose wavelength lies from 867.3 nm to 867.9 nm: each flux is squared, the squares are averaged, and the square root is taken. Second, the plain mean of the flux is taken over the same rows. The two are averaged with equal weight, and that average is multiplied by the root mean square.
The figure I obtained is 5293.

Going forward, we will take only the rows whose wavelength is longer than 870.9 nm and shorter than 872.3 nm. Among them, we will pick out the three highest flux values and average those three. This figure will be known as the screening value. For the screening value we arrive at 76.2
